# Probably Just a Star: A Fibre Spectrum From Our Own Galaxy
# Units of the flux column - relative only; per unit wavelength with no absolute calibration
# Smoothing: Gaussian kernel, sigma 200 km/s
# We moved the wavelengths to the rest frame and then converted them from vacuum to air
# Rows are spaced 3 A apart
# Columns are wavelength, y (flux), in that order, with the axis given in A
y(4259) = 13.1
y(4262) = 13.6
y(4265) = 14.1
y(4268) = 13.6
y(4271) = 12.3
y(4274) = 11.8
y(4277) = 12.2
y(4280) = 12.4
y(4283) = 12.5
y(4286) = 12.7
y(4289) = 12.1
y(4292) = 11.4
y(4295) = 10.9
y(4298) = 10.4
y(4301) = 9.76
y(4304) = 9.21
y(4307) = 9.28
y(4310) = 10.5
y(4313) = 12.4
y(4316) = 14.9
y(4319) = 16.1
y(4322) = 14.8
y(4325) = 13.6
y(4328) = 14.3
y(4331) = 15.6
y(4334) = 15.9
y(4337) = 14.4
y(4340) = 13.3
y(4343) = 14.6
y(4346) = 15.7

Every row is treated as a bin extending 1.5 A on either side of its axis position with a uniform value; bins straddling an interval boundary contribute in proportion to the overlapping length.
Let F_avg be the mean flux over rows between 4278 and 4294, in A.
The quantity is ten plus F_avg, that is 22.2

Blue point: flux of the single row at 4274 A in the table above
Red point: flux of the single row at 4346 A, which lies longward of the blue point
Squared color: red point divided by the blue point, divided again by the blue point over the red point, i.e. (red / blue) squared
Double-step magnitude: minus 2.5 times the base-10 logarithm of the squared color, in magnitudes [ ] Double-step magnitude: -0.6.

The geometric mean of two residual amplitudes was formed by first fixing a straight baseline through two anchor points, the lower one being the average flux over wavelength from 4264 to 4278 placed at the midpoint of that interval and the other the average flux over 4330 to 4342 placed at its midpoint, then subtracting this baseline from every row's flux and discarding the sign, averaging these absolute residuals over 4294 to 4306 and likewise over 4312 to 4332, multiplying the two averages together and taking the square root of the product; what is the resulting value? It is 1.9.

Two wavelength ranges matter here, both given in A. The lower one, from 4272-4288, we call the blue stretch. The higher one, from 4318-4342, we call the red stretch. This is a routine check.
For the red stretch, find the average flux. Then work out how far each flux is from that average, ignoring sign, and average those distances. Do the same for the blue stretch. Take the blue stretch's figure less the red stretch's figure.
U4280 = -0.6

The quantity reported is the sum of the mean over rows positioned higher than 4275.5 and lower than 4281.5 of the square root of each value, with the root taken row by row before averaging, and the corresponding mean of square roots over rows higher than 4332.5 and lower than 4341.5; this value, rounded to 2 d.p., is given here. 7.32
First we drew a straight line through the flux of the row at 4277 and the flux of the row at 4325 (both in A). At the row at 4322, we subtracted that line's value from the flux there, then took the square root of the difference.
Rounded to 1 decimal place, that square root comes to 1.1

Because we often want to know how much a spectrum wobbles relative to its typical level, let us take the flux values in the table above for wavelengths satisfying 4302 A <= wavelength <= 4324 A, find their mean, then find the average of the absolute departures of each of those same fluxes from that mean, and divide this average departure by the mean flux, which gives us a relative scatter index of 0.19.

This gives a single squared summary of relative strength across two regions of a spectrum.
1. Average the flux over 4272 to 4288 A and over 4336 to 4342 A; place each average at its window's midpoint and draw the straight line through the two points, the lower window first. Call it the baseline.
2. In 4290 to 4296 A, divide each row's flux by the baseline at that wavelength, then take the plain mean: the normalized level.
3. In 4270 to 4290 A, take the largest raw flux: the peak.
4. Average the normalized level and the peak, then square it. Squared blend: 46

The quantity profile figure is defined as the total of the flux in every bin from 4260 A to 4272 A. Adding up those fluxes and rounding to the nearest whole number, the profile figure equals 54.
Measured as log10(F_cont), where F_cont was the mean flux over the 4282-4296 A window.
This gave 1.08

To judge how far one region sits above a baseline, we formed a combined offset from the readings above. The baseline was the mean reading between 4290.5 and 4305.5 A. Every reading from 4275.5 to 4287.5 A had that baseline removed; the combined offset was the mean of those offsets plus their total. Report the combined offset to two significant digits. 11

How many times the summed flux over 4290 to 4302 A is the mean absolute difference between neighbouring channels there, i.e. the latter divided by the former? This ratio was 0.0129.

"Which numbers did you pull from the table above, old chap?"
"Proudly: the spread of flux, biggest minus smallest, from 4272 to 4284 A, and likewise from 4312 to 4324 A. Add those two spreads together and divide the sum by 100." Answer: 0.044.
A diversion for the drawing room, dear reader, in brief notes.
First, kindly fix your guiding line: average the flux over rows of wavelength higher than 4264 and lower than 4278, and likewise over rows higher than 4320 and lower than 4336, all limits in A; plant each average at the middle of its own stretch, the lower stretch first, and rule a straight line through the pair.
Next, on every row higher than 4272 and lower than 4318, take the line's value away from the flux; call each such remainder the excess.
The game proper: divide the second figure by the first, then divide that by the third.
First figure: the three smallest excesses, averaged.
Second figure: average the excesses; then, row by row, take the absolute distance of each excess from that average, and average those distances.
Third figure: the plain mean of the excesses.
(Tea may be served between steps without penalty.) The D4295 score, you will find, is 0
